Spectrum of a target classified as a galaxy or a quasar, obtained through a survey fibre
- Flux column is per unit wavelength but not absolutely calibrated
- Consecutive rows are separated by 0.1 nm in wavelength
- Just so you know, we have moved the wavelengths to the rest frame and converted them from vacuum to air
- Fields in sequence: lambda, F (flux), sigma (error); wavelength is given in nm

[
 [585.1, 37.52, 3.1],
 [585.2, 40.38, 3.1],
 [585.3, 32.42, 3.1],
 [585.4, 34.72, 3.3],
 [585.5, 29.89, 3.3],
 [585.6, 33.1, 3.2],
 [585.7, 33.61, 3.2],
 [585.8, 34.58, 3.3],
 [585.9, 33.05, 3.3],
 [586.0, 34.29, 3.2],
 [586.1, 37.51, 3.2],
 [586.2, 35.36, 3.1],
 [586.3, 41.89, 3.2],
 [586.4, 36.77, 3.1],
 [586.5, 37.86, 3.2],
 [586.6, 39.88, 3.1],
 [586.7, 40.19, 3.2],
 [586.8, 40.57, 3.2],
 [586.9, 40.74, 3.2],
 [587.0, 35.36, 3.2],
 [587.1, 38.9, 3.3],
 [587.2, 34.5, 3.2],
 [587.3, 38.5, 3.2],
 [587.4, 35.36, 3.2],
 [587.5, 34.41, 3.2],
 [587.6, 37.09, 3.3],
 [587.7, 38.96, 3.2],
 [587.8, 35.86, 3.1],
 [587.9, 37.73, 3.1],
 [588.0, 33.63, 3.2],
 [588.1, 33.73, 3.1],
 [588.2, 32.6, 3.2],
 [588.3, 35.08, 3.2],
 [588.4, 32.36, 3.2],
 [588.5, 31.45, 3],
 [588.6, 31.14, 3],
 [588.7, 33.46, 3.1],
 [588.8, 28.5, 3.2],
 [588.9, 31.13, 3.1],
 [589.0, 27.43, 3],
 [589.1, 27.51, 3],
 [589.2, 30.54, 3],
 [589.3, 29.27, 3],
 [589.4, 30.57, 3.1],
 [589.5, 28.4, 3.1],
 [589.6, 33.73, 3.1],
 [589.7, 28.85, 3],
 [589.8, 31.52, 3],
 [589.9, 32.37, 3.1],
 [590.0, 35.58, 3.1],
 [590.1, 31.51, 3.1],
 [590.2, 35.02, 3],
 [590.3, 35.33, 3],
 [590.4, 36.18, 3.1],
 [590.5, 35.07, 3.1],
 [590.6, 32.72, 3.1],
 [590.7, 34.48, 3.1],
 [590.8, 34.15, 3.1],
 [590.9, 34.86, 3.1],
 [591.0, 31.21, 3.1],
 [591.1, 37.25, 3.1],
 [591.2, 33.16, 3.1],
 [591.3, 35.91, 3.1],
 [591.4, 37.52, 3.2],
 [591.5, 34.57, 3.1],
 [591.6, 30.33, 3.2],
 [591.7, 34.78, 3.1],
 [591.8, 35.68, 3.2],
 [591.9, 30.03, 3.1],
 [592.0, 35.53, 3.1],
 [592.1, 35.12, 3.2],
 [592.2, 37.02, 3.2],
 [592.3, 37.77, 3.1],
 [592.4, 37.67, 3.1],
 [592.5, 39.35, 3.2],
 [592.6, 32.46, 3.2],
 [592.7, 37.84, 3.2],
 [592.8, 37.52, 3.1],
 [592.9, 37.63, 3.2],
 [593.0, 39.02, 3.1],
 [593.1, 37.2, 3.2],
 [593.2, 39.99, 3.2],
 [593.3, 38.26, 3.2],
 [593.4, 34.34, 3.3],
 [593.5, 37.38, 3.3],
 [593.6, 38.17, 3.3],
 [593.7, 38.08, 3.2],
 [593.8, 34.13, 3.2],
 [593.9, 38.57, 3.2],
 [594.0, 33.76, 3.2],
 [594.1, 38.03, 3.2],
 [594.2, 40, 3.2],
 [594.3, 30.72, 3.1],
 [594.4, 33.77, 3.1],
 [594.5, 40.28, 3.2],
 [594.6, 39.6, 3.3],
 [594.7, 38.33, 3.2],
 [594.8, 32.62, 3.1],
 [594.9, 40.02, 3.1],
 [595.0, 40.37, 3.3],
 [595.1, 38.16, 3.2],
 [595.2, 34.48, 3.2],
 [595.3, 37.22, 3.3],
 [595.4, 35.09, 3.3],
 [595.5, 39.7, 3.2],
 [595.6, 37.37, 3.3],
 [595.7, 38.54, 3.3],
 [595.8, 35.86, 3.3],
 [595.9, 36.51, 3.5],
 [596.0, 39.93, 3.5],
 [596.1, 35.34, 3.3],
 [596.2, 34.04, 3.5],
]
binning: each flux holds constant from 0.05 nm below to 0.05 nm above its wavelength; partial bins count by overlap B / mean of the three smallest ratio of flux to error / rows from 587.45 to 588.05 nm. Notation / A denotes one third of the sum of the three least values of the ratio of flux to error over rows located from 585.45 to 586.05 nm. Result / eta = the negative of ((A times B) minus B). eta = -95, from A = 9.8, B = 10.83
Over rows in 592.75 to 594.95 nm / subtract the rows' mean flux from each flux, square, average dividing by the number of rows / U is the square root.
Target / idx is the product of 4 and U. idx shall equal 10.6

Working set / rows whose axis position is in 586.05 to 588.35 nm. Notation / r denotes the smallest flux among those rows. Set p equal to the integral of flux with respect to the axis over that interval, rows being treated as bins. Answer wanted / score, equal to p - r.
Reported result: 53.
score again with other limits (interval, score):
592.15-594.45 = 54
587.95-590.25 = 45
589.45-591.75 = 49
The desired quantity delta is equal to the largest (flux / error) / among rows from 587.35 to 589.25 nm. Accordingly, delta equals 12.2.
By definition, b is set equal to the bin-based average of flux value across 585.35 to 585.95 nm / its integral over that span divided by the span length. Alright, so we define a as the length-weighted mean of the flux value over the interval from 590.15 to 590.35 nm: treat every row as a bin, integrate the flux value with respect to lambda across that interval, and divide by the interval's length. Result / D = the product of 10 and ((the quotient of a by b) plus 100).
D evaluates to 1011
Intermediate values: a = 35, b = 33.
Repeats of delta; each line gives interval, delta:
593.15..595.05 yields 12.9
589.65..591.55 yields 12.0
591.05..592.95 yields 12.3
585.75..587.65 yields 13.1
